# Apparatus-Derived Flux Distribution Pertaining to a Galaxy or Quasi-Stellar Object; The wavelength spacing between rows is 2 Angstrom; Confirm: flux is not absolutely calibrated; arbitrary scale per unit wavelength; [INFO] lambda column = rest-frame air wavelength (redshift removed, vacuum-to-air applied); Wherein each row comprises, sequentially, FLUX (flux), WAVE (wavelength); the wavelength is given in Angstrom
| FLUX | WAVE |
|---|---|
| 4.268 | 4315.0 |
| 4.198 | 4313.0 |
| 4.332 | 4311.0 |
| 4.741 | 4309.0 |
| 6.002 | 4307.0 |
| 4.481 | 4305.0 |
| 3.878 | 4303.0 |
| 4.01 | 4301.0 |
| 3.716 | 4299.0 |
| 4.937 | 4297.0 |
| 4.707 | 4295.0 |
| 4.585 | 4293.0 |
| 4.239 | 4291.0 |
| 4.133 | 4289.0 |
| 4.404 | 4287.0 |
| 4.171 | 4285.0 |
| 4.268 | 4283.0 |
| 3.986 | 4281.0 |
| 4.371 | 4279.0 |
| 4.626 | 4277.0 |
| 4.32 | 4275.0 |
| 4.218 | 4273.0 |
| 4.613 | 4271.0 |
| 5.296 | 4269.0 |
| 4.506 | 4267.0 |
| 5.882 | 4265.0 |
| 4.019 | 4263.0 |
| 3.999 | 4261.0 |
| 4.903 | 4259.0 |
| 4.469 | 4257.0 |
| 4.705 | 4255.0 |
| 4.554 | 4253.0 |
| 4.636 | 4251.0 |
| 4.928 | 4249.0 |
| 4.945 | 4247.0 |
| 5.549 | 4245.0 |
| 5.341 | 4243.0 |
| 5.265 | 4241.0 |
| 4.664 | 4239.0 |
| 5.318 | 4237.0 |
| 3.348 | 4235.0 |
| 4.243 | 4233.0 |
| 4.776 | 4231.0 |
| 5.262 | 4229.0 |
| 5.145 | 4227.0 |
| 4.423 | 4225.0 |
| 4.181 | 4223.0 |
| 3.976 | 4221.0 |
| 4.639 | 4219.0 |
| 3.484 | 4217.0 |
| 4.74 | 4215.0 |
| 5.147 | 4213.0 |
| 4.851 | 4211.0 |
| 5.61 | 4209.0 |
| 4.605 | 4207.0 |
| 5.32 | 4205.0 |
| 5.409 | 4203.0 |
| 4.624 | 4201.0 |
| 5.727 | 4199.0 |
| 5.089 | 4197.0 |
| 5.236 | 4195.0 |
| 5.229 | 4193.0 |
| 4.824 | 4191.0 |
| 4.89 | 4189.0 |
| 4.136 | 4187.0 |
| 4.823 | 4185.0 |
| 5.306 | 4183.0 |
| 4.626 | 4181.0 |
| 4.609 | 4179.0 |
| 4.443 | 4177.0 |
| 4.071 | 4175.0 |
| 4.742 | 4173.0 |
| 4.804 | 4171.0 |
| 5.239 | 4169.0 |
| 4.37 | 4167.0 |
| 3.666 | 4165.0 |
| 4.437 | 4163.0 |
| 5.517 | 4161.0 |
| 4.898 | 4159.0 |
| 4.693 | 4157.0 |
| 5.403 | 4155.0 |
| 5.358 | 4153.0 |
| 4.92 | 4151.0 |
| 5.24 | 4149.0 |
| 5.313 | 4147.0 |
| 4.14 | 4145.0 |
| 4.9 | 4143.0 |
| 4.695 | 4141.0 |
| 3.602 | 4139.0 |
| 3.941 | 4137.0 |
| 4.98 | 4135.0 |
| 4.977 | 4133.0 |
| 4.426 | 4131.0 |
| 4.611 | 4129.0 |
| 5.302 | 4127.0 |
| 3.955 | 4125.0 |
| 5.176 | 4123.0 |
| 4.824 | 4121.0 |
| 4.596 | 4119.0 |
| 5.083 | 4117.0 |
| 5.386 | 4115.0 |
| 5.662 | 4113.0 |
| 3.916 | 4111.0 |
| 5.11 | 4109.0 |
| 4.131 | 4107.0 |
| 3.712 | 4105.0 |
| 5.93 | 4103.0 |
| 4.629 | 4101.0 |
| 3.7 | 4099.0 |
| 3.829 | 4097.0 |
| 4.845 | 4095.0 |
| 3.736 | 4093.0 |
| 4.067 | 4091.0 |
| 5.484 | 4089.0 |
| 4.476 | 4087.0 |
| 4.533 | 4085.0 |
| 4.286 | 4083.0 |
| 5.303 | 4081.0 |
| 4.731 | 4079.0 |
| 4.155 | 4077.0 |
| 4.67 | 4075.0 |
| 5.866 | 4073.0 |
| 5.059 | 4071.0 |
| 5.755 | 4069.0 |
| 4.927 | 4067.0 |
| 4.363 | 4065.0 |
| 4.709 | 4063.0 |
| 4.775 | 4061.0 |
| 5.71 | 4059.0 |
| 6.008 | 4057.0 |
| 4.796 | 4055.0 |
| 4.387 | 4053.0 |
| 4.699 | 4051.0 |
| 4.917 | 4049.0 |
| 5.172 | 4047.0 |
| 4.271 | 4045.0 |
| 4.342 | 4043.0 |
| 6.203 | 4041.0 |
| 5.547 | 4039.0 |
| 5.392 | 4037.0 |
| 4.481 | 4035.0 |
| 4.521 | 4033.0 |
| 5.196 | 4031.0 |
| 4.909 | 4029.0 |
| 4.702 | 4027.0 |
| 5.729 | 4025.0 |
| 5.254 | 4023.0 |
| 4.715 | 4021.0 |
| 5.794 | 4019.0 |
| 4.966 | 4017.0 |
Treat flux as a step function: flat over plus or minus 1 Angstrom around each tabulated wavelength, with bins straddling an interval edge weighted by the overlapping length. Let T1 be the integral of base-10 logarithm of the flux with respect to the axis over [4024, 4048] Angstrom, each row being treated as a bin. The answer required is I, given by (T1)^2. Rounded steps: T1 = 16.8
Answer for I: 282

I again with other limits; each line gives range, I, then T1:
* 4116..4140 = 252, 15.9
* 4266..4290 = 238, 15.4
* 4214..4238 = 240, 15.5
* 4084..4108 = 236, 15.4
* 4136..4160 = 262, 16.2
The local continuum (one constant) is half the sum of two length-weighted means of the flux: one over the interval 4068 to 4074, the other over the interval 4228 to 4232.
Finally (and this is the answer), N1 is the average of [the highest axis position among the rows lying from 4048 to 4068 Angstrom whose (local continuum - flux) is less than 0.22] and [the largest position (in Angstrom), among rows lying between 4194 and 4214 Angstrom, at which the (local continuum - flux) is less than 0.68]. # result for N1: 4136 Angstrom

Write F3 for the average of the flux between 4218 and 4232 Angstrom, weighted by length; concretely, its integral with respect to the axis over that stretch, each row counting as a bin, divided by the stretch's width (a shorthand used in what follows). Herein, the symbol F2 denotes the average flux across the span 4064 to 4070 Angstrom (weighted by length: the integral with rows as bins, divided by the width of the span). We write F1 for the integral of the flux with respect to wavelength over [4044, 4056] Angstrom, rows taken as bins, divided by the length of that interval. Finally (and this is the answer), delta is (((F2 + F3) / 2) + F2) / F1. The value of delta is 2.09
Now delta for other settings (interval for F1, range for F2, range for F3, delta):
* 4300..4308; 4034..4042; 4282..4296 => 2.24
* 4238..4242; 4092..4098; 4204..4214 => 1.76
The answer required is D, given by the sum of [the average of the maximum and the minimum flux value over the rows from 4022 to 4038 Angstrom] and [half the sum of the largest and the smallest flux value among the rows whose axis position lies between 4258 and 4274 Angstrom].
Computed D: 10.0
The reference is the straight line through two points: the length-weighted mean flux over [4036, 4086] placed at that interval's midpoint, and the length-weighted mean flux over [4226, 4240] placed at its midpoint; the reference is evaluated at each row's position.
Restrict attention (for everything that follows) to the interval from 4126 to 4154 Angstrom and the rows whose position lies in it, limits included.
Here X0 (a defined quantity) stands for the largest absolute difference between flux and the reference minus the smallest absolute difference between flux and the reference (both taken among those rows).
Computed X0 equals 1.18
